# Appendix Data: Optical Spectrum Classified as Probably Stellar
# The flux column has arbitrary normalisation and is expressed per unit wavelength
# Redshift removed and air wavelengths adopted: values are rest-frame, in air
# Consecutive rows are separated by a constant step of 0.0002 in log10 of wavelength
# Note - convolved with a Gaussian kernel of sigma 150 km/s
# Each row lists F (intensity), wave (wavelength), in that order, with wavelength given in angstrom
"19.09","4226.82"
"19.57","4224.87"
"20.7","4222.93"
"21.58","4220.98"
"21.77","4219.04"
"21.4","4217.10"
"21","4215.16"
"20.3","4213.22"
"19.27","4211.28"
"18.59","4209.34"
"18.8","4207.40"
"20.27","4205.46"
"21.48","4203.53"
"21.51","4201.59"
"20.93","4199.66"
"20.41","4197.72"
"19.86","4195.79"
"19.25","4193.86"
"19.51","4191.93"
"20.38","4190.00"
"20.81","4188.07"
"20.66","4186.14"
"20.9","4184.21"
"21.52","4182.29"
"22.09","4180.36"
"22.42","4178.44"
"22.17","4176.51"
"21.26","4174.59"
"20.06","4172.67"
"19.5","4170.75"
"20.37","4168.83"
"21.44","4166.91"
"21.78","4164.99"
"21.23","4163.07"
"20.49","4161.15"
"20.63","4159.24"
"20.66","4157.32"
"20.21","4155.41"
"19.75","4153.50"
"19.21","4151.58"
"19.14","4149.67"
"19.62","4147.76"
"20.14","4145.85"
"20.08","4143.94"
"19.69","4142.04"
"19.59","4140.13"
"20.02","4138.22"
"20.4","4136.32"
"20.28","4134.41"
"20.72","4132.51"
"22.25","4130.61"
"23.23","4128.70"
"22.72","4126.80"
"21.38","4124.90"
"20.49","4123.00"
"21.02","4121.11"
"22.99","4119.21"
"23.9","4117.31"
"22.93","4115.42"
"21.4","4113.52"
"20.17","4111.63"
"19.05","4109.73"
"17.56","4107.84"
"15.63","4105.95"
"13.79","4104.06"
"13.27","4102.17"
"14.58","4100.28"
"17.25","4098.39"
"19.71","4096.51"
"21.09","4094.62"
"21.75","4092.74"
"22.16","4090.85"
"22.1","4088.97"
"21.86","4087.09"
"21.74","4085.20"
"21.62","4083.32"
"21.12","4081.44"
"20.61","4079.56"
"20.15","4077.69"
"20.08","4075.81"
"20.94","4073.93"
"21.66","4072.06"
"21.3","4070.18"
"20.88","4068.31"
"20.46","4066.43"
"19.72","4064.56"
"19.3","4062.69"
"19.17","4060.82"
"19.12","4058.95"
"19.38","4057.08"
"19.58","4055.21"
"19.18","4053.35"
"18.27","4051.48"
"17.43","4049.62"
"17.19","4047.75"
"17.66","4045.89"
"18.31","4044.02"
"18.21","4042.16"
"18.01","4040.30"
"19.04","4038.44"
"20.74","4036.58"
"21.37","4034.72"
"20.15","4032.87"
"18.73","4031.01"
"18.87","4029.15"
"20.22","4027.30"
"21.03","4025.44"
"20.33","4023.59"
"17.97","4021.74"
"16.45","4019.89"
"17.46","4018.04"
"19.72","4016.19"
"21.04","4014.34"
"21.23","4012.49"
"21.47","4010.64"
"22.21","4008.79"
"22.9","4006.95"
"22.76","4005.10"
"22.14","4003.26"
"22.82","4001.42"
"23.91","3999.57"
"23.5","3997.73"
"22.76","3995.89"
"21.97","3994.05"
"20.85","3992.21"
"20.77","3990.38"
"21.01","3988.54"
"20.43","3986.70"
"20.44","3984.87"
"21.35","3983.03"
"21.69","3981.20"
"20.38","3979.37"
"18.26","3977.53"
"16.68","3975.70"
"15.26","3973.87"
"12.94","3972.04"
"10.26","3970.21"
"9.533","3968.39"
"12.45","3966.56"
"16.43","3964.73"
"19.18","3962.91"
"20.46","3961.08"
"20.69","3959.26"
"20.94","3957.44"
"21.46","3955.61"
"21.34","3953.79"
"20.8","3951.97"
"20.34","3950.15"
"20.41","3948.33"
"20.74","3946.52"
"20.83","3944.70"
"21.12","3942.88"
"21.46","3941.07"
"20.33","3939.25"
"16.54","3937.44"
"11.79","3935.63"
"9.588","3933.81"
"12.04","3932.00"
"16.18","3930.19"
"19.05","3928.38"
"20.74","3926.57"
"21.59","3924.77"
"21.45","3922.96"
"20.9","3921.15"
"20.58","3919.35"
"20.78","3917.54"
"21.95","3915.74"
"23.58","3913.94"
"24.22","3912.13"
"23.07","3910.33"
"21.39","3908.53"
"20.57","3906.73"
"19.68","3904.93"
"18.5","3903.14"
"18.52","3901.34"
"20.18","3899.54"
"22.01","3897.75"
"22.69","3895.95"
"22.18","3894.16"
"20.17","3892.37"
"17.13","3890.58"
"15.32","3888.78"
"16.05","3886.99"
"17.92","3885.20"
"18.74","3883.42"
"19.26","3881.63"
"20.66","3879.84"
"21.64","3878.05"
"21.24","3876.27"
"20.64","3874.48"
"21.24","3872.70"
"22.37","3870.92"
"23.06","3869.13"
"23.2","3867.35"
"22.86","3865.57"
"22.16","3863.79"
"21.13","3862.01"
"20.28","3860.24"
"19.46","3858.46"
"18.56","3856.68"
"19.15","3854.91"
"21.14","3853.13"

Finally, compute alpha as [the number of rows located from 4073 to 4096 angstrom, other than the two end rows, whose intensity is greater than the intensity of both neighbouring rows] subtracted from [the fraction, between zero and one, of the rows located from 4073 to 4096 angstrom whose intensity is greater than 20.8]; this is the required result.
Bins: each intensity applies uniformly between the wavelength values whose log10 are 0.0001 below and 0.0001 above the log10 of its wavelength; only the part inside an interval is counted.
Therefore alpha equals -0.25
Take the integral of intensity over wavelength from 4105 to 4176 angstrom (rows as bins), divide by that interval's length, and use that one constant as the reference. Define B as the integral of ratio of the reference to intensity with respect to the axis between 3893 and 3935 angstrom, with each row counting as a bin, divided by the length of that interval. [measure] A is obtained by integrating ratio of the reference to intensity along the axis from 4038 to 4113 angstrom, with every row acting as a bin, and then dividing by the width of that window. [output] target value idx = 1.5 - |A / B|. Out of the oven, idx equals 0.493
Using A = 1.08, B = 1.08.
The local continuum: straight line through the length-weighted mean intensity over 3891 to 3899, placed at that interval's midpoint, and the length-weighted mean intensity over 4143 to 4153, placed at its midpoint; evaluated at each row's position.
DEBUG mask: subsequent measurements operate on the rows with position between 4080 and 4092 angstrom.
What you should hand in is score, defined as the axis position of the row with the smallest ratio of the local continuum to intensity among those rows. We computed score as 4090.85 angstrom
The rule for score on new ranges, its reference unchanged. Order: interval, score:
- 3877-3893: 3878.05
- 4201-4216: 4201.59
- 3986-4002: 3999.57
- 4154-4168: 4164.99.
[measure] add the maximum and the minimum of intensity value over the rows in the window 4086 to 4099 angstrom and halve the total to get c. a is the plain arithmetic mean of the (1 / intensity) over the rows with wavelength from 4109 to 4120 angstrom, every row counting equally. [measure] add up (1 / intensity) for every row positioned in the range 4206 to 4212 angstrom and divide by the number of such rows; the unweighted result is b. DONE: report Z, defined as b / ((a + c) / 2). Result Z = 0.0054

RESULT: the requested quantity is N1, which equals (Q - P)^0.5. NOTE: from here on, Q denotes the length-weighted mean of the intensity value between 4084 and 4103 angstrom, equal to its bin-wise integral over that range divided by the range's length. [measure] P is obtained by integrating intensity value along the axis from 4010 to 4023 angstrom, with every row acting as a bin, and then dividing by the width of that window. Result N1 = 0.55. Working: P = 19.3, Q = 19.6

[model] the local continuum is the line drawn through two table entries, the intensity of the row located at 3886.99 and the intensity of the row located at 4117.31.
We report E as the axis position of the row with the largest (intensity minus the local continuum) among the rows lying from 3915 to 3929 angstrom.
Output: 3915.74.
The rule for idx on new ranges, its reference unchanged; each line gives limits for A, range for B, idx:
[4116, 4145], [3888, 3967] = 0.607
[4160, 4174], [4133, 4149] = 0.534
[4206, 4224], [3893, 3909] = 0.491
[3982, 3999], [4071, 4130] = 0.576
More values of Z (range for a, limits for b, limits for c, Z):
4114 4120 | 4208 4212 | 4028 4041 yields 0.0054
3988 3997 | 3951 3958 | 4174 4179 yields 0.0043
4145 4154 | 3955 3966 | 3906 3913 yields 0.0045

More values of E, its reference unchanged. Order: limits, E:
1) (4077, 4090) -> 4088.97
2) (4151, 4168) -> 4164.99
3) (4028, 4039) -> 4034.72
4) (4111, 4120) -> 4117.31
